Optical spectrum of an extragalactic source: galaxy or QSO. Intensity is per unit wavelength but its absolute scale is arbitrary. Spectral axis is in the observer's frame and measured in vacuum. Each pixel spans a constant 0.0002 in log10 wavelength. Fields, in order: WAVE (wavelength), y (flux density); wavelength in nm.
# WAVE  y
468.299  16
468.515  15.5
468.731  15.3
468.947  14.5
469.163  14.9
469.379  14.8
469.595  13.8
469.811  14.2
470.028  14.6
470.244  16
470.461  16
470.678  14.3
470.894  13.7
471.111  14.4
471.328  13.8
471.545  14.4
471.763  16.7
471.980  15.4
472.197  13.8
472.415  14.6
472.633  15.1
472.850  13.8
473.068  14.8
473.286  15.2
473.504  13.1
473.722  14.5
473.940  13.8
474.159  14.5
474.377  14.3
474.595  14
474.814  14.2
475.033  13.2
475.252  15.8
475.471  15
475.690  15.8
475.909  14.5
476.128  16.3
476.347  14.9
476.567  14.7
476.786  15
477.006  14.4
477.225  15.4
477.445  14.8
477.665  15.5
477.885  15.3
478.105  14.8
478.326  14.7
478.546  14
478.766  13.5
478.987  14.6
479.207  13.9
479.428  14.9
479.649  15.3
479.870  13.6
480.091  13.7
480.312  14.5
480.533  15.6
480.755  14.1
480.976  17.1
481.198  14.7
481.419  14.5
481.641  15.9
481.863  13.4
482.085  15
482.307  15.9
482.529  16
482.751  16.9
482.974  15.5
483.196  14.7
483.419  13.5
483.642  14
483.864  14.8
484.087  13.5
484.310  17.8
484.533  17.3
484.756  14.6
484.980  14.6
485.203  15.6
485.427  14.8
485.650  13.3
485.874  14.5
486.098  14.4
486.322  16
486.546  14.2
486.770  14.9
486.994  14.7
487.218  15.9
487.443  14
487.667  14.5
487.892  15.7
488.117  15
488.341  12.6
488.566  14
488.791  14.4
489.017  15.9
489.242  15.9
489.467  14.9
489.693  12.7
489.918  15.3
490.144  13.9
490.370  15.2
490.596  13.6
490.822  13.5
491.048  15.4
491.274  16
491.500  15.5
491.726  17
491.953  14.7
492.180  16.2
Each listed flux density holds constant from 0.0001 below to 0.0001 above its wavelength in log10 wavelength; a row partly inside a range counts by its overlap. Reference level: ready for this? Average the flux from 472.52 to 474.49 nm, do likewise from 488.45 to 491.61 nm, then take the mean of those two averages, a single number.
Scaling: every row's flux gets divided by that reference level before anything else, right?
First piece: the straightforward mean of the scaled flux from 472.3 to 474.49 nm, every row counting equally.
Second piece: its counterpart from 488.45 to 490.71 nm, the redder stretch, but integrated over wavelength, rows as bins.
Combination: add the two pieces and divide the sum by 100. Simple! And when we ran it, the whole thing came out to 0.0325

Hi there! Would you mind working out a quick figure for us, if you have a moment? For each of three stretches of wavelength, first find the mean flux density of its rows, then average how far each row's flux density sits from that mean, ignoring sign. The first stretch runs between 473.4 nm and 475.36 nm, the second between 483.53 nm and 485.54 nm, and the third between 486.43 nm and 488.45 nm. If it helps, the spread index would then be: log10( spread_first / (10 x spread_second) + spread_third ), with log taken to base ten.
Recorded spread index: -0.13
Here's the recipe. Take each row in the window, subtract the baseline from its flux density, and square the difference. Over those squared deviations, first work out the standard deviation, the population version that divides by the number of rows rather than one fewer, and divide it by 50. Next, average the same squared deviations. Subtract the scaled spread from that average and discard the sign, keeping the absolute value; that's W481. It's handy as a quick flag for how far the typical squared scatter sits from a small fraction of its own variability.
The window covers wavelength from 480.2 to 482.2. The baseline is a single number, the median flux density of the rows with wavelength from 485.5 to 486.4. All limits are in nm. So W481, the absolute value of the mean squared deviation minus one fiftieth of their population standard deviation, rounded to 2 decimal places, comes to 1.30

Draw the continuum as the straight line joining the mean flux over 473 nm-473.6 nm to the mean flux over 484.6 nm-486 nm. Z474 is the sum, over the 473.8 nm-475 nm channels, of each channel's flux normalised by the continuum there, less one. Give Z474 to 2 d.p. -0.08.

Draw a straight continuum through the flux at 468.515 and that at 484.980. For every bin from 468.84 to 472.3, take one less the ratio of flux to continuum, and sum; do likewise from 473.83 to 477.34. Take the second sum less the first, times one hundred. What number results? -31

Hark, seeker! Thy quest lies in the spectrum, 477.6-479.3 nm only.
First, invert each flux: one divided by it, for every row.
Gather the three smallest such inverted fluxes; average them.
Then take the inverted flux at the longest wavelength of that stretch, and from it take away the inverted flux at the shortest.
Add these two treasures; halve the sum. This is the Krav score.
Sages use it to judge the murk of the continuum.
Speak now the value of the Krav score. 0.037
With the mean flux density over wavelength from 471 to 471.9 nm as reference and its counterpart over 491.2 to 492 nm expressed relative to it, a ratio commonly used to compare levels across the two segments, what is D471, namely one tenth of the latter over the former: 0.107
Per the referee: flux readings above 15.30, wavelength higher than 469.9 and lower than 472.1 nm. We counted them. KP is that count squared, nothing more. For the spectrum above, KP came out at 16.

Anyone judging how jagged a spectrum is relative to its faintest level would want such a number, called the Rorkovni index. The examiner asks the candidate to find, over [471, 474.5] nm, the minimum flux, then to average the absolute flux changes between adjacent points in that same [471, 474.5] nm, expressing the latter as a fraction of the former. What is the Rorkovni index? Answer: 0.079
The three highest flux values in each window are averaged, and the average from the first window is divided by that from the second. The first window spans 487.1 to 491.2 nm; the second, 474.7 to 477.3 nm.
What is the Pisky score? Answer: 1.00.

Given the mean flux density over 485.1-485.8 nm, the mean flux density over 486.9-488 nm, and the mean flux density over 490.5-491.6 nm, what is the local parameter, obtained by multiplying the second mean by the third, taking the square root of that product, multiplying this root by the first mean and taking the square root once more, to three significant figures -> 14.7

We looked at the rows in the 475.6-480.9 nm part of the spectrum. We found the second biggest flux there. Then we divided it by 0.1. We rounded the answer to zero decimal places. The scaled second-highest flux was 158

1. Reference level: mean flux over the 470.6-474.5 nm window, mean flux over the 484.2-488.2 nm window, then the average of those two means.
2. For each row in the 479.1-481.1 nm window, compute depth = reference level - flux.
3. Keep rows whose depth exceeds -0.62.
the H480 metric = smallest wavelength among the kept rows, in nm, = 479.207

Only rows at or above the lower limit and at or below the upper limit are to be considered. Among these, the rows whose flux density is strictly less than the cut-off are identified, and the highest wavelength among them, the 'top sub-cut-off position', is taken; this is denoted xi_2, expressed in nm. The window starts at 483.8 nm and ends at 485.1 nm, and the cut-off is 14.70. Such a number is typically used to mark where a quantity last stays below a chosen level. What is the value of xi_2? 484.980 nm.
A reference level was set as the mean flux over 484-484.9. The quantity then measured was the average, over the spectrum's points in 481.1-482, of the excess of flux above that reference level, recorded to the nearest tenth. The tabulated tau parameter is -1.2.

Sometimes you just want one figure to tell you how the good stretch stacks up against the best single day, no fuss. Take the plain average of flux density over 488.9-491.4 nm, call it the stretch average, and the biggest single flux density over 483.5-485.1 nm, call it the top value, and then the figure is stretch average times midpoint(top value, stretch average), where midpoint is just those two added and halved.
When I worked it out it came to 240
